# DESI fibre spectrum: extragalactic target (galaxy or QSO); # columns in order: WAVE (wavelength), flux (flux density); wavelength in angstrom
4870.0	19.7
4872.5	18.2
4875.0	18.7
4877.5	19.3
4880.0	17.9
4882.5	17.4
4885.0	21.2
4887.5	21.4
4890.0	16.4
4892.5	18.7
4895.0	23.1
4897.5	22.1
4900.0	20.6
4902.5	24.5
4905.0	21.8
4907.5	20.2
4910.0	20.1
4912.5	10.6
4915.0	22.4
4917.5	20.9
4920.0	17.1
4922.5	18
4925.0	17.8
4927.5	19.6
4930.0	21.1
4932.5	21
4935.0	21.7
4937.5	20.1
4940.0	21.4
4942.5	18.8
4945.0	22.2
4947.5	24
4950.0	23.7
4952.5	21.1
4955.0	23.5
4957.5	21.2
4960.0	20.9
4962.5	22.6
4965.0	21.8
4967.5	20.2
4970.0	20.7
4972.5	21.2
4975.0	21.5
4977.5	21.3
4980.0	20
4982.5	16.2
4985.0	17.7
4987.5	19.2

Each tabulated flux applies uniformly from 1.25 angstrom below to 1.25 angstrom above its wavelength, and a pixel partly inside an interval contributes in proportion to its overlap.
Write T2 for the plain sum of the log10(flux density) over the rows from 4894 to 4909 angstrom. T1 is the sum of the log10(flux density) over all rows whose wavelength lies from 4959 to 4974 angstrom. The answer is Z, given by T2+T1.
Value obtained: 16.0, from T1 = 7.96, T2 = 8.1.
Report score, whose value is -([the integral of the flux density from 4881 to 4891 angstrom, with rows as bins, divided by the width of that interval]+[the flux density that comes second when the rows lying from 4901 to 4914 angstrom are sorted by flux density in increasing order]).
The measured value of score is -39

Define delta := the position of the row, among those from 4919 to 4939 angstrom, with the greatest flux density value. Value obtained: 4935.0 angstrom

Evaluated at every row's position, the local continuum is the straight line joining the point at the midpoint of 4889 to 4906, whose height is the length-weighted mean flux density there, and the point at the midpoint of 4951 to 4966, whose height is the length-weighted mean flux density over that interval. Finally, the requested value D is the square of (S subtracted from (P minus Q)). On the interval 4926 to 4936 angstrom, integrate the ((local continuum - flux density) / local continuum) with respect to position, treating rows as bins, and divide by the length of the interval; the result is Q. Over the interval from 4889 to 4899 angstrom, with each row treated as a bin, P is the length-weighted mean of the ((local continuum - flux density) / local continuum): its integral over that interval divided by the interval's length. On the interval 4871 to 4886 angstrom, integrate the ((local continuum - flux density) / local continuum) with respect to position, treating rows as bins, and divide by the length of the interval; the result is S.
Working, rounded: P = 0.04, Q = 0.036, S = 0.10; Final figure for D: 0.009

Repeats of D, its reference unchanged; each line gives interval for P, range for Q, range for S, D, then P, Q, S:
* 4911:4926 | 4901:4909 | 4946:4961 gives 0.055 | 0.16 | -0.041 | -0.03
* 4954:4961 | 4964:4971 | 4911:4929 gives 0.041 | 0.00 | 0.051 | 0.15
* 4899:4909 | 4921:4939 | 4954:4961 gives 0.011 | -0.03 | 0.076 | 0.00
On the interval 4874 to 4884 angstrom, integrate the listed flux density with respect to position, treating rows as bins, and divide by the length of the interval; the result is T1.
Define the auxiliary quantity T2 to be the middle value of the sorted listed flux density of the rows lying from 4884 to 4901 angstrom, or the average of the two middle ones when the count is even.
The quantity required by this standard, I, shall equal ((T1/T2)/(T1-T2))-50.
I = -50.3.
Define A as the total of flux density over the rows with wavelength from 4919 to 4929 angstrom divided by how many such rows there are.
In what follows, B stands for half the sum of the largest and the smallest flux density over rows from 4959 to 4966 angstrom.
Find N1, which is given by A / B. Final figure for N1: 0.83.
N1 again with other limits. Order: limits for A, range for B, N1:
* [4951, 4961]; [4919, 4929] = 1.18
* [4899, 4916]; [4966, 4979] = 0.96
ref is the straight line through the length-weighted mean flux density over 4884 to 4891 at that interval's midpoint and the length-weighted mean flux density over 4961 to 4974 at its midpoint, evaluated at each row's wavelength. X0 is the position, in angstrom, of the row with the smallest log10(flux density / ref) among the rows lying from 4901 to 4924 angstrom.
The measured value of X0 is 4912.5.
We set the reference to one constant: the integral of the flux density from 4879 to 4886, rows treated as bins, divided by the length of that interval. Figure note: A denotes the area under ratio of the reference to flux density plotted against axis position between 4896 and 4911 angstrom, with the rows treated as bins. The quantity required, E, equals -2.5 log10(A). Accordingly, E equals -2.79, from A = 13.1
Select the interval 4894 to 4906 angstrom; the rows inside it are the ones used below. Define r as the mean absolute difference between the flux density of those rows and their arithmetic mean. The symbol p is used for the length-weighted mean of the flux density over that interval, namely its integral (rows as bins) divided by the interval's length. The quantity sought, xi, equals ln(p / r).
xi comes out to 3.0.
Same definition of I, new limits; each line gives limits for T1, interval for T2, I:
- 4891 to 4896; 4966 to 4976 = -52.5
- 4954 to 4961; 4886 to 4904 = -47.7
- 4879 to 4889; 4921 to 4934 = -56.1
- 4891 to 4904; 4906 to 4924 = -49.3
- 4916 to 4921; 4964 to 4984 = -50.5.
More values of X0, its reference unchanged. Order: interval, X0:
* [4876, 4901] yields 4890.0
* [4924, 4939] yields 4925.0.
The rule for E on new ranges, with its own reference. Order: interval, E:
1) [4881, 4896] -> -2.91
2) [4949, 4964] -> -2.76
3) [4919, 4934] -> -2.93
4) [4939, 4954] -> -2.78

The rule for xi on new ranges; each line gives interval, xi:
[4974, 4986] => 2.3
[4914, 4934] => 2.5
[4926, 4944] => 3.1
